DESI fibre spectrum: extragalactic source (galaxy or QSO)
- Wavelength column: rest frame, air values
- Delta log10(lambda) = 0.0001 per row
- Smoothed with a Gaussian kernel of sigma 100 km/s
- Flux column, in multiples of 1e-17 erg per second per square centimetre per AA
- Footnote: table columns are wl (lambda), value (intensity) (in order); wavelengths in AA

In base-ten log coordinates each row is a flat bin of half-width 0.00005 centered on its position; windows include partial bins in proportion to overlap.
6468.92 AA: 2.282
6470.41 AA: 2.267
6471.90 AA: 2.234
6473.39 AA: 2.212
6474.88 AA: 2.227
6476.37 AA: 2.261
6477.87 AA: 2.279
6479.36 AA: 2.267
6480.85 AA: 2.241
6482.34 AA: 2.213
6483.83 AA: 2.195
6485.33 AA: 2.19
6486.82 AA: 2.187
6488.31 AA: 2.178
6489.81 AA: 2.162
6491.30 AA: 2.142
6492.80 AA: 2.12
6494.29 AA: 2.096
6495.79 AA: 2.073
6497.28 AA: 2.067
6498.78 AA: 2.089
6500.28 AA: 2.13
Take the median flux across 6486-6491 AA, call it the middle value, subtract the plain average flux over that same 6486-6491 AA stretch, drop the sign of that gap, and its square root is 0.05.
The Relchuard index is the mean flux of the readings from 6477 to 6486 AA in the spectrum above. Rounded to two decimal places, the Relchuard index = 2.23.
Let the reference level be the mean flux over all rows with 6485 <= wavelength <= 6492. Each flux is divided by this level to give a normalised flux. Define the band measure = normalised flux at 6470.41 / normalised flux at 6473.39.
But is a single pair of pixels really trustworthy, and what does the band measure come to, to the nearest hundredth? 1.02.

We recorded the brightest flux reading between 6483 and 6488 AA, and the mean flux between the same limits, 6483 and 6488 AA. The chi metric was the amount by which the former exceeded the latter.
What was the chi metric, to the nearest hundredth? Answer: 0.00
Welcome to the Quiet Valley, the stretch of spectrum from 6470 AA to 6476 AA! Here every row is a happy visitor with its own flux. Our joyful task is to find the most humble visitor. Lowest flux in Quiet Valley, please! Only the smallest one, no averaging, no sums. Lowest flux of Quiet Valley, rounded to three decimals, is 2.212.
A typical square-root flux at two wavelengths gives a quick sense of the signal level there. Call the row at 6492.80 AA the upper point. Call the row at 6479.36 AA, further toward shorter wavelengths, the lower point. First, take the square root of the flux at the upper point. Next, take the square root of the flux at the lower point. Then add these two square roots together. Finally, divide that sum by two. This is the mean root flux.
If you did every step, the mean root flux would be 1.48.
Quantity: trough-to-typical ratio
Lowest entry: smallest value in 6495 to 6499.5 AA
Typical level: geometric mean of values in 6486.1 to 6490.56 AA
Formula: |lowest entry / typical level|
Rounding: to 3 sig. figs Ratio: 0.950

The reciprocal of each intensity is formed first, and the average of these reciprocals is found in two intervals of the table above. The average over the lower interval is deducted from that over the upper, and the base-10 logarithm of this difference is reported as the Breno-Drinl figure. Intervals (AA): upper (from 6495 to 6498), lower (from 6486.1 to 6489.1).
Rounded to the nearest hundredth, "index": -1.60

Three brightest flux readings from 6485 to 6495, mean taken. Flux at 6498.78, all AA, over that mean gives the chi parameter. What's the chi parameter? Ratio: 0.956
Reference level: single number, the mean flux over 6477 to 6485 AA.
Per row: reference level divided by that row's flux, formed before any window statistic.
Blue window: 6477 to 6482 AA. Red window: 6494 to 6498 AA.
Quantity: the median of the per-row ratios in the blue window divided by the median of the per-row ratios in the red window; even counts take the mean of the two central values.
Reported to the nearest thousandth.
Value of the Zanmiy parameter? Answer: 0.914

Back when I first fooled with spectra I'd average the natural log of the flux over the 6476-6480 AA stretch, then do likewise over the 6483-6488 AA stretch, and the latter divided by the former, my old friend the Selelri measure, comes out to 0.96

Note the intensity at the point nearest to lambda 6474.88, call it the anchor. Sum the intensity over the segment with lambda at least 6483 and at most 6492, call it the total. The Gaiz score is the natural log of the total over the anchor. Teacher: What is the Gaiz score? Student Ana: 1.77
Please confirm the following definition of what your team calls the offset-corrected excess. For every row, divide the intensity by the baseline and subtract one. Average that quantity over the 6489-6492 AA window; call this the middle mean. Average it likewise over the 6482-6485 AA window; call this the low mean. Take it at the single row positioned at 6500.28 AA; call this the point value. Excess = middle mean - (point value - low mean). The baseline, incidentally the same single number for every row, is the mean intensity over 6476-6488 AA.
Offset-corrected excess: -0.001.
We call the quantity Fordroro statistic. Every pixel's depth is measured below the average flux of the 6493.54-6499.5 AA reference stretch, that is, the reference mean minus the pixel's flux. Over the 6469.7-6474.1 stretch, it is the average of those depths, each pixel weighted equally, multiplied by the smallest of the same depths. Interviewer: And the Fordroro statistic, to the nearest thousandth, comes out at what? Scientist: 0.029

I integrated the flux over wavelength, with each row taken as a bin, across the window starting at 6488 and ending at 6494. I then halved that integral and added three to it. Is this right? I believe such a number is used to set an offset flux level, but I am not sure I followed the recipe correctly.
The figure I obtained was 9.4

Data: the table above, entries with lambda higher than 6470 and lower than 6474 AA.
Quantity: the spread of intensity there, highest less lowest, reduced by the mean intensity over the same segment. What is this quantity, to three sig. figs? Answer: -2.18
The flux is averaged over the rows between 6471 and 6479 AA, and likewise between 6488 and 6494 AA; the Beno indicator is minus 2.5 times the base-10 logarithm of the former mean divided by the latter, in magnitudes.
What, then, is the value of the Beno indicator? -0.05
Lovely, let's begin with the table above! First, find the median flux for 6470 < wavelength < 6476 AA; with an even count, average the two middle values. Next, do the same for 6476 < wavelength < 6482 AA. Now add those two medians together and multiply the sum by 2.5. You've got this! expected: 11.2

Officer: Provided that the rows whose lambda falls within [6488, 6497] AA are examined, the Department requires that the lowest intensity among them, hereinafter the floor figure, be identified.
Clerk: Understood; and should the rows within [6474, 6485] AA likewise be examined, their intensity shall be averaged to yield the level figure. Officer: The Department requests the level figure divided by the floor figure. 1.08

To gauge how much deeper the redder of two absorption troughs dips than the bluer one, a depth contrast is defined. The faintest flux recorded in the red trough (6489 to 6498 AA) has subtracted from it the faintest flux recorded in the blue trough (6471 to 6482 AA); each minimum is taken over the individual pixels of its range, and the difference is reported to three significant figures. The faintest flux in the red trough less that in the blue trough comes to -0.145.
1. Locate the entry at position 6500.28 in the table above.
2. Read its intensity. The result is 2.13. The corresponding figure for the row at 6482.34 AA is 2.213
